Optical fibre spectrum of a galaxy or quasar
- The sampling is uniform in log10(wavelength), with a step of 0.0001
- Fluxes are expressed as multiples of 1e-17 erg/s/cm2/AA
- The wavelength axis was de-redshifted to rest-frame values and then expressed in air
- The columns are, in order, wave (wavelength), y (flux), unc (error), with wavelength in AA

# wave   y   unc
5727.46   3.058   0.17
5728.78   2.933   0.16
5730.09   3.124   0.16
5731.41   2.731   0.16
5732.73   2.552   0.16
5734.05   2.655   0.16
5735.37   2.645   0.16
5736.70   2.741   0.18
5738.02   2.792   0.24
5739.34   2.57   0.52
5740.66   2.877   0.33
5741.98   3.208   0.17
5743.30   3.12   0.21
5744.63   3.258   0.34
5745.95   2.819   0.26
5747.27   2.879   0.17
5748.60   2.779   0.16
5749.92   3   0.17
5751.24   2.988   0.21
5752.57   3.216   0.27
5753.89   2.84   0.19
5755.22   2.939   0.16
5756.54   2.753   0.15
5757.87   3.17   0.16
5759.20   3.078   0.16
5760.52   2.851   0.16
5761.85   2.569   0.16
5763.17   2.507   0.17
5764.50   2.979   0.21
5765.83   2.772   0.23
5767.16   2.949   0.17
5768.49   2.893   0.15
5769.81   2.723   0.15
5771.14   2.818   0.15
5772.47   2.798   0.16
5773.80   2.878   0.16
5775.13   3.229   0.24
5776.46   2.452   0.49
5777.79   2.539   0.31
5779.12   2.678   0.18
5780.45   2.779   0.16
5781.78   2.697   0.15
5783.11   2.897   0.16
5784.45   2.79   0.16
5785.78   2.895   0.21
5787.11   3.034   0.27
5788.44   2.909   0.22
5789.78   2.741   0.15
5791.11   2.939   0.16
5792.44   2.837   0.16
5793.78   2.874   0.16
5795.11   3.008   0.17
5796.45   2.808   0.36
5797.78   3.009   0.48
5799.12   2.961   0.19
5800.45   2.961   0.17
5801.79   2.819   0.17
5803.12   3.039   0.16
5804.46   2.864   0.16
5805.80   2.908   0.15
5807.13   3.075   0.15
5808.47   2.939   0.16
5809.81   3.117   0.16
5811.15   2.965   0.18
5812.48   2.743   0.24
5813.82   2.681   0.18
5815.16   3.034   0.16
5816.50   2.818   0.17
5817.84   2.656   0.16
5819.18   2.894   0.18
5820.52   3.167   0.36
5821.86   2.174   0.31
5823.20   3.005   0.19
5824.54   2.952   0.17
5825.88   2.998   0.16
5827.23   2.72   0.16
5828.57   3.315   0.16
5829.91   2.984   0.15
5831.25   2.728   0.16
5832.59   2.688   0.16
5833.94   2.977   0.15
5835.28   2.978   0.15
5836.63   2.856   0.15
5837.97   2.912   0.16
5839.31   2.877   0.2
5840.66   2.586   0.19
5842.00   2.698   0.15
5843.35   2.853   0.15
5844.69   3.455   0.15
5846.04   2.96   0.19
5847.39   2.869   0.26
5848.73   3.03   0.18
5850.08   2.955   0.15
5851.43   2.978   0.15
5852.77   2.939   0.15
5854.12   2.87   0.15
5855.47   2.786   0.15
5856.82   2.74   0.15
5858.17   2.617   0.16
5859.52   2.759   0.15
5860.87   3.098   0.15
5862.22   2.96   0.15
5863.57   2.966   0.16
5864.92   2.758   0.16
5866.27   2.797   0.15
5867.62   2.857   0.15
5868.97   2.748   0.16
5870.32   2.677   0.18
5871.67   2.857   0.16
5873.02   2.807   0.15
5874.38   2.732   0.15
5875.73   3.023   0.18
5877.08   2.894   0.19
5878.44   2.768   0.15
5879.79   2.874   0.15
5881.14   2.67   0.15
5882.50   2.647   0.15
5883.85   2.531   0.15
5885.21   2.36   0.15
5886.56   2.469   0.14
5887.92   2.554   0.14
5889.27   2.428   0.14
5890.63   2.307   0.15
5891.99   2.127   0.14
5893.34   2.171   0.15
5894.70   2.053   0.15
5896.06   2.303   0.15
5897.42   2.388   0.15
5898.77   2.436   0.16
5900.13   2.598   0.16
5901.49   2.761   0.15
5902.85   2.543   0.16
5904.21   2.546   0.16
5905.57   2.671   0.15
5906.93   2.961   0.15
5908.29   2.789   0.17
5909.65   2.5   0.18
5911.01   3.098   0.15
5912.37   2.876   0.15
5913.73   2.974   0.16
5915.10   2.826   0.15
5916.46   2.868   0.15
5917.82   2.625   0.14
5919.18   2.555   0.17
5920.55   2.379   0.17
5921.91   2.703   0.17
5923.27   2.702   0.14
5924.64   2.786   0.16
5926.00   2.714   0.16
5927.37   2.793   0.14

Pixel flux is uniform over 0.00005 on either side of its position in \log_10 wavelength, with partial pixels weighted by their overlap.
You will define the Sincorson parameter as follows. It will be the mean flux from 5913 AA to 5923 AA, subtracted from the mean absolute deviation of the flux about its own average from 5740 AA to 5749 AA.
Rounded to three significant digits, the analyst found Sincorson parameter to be -2.53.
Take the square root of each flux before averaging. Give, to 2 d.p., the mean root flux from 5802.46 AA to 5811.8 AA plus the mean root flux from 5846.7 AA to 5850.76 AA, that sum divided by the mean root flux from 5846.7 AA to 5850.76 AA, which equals 2.01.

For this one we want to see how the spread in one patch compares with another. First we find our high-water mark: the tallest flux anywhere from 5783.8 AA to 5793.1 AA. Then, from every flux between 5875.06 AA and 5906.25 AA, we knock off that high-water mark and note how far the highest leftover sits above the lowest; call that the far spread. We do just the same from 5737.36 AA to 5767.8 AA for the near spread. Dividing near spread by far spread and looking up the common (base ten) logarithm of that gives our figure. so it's -0.111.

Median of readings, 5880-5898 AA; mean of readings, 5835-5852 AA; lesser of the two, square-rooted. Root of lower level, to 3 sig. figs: 1.55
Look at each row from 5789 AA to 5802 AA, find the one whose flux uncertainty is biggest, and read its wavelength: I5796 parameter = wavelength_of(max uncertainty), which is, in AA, 5797.78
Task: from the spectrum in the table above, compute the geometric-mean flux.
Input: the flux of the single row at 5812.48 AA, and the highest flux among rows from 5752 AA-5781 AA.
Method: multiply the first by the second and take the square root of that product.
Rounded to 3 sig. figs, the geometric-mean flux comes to 2.98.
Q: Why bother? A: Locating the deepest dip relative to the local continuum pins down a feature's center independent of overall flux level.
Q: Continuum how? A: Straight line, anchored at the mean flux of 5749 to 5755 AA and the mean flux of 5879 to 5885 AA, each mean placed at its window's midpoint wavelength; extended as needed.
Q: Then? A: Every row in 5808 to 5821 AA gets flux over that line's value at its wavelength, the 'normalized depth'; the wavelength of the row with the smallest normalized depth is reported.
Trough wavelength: 5817.84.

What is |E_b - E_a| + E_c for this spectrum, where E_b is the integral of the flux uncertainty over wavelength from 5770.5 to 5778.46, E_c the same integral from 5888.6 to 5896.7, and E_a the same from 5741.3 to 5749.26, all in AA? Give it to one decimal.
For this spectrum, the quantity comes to 1.5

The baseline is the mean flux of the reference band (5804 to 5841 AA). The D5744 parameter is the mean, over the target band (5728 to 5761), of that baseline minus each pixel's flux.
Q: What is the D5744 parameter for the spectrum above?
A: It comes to -0.02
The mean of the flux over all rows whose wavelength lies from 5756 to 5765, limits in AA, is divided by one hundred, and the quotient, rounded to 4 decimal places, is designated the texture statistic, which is 0.0284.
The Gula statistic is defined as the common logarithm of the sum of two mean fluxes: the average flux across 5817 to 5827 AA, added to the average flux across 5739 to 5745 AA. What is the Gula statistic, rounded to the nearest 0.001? 0.767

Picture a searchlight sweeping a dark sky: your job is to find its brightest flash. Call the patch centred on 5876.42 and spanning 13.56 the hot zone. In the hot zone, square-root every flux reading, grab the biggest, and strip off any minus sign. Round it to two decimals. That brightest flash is 1.74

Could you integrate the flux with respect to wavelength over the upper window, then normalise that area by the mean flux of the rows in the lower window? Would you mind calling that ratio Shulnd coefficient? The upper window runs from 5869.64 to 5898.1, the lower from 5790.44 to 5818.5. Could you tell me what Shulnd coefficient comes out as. 25.0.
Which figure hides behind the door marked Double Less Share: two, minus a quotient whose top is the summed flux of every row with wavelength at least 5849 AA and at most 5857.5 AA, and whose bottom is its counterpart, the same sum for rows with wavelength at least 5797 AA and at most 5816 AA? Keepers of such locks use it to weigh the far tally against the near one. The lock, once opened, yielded 1.6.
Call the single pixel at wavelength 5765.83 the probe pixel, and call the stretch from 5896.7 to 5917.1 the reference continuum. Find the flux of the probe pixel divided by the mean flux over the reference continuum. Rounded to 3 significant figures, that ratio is 1.02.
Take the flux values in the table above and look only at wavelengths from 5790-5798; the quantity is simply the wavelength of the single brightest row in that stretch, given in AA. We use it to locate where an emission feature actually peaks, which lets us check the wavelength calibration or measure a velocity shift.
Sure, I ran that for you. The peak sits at 5797.78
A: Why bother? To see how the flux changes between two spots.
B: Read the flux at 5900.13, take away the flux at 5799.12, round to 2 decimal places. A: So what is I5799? -0.36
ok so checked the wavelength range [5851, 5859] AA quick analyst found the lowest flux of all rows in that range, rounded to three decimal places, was 2.617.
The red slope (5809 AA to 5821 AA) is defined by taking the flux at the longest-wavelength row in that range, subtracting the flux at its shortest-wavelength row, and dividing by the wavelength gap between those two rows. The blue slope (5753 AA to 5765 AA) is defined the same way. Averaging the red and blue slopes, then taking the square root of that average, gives 0.094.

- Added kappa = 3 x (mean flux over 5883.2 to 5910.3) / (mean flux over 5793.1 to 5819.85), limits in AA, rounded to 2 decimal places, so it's 2.55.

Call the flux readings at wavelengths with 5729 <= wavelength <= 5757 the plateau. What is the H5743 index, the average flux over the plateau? 2.88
